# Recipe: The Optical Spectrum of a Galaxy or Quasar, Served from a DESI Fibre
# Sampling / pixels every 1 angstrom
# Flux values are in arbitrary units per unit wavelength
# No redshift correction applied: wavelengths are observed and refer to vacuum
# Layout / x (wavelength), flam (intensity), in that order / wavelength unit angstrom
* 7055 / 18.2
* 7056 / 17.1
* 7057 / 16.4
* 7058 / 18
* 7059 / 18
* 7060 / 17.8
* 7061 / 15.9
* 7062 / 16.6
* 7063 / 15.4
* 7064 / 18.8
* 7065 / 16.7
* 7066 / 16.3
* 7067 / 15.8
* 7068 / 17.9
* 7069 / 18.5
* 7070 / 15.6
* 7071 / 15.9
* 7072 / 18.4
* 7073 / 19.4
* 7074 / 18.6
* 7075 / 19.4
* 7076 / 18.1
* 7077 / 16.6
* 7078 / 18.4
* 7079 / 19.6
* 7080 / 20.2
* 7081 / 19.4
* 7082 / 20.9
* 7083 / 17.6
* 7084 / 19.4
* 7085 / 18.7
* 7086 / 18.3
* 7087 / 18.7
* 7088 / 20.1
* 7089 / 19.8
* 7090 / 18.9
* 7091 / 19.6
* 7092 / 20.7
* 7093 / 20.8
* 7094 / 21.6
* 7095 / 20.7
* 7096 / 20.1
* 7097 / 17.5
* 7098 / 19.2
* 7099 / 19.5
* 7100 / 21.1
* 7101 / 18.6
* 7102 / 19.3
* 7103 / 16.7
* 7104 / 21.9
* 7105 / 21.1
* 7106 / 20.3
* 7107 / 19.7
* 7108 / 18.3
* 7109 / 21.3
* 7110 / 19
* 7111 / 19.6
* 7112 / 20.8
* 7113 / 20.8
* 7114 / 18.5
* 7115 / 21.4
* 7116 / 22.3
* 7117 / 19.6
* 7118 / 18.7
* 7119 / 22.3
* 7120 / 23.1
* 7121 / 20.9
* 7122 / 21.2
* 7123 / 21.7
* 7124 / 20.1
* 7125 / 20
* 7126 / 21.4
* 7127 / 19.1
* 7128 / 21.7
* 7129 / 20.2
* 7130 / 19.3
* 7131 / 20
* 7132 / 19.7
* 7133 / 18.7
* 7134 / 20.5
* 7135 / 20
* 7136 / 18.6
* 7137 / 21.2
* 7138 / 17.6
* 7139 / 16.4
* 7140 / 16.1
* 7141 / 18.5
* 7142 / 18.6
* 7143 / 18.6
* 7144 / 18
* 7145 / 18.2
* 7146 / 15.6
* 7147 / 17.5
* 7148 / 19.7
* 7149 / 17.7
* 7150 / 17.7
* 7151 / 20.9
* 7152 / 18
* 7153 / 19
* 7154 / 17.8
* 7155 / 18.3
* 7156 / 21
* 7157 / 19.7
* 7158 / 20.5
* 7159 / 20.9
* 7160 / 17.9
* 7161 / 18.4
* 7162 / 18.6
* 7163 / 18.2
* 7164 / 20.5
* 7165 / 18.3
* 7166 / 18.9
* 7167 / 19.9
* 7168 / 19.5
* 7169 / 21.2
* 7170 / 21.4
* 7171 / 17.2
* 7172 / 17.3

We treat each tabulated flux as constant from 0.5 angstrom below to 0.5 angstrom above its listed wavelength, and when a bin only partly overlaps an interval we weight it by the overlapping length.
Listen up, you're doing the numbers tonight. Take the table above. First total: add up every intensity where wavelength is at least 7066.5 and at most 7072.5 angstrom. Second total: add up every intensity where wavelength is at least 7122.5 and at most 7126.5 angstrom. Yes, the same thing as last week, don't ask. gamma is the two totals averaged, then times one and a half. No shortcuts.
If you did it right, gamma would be 139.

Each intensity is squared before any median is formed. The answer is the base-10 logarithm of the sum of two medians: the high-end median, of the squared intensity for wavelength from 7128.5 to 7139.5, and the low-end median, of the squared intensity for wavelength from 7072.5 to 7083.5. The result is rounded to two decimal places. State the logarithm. 2.88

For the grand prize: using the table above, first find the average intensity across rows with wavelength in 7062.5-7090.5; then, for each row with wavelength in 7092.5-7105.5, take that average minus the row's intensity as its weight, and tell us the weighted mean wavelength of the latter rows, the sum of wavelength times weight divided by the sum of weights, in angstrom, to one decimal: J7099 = 7098.5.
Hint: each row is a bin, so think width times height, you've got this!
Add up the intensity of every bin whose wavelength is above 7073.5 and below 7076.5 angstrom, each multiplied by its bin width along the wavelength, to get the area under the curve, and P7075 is 56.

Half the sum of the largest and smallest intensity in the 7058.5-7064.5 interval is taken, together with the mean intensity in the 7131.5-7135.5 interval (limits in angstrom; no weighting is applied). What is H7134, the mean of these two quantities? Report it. 18.4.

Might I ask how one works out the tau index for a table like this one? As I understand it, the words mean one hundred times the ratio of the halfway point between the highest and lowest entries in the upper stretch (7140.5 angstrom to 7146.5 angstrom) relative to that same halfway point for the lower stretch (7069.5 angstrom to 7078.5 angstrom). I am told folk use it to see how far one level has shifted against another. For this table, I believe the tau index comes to 98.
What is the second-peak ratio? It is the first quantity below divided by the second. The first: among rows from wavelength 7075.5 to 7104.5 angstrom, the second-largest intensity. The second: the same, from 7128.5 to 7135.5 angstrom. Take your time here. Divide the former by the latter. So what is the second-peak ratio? 1.07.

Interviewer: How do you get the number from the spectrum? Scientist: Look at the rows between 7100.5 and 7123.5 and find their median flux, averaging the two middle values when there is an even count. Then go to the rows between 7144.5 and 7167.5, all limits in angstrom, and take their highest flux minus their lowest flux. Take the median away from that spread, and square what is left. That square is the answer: 237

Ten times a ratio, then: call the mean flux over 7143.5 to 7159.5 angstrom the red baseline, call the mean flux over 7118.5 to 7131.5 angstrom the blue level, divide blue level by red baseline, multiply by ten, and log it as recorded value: 11.1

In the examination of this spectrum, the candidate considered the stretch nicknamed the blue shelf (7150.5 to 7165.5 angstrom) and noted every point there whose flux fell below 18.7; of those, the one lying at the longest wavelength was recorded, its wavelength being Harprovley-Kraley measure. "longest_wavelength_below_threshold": 7165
